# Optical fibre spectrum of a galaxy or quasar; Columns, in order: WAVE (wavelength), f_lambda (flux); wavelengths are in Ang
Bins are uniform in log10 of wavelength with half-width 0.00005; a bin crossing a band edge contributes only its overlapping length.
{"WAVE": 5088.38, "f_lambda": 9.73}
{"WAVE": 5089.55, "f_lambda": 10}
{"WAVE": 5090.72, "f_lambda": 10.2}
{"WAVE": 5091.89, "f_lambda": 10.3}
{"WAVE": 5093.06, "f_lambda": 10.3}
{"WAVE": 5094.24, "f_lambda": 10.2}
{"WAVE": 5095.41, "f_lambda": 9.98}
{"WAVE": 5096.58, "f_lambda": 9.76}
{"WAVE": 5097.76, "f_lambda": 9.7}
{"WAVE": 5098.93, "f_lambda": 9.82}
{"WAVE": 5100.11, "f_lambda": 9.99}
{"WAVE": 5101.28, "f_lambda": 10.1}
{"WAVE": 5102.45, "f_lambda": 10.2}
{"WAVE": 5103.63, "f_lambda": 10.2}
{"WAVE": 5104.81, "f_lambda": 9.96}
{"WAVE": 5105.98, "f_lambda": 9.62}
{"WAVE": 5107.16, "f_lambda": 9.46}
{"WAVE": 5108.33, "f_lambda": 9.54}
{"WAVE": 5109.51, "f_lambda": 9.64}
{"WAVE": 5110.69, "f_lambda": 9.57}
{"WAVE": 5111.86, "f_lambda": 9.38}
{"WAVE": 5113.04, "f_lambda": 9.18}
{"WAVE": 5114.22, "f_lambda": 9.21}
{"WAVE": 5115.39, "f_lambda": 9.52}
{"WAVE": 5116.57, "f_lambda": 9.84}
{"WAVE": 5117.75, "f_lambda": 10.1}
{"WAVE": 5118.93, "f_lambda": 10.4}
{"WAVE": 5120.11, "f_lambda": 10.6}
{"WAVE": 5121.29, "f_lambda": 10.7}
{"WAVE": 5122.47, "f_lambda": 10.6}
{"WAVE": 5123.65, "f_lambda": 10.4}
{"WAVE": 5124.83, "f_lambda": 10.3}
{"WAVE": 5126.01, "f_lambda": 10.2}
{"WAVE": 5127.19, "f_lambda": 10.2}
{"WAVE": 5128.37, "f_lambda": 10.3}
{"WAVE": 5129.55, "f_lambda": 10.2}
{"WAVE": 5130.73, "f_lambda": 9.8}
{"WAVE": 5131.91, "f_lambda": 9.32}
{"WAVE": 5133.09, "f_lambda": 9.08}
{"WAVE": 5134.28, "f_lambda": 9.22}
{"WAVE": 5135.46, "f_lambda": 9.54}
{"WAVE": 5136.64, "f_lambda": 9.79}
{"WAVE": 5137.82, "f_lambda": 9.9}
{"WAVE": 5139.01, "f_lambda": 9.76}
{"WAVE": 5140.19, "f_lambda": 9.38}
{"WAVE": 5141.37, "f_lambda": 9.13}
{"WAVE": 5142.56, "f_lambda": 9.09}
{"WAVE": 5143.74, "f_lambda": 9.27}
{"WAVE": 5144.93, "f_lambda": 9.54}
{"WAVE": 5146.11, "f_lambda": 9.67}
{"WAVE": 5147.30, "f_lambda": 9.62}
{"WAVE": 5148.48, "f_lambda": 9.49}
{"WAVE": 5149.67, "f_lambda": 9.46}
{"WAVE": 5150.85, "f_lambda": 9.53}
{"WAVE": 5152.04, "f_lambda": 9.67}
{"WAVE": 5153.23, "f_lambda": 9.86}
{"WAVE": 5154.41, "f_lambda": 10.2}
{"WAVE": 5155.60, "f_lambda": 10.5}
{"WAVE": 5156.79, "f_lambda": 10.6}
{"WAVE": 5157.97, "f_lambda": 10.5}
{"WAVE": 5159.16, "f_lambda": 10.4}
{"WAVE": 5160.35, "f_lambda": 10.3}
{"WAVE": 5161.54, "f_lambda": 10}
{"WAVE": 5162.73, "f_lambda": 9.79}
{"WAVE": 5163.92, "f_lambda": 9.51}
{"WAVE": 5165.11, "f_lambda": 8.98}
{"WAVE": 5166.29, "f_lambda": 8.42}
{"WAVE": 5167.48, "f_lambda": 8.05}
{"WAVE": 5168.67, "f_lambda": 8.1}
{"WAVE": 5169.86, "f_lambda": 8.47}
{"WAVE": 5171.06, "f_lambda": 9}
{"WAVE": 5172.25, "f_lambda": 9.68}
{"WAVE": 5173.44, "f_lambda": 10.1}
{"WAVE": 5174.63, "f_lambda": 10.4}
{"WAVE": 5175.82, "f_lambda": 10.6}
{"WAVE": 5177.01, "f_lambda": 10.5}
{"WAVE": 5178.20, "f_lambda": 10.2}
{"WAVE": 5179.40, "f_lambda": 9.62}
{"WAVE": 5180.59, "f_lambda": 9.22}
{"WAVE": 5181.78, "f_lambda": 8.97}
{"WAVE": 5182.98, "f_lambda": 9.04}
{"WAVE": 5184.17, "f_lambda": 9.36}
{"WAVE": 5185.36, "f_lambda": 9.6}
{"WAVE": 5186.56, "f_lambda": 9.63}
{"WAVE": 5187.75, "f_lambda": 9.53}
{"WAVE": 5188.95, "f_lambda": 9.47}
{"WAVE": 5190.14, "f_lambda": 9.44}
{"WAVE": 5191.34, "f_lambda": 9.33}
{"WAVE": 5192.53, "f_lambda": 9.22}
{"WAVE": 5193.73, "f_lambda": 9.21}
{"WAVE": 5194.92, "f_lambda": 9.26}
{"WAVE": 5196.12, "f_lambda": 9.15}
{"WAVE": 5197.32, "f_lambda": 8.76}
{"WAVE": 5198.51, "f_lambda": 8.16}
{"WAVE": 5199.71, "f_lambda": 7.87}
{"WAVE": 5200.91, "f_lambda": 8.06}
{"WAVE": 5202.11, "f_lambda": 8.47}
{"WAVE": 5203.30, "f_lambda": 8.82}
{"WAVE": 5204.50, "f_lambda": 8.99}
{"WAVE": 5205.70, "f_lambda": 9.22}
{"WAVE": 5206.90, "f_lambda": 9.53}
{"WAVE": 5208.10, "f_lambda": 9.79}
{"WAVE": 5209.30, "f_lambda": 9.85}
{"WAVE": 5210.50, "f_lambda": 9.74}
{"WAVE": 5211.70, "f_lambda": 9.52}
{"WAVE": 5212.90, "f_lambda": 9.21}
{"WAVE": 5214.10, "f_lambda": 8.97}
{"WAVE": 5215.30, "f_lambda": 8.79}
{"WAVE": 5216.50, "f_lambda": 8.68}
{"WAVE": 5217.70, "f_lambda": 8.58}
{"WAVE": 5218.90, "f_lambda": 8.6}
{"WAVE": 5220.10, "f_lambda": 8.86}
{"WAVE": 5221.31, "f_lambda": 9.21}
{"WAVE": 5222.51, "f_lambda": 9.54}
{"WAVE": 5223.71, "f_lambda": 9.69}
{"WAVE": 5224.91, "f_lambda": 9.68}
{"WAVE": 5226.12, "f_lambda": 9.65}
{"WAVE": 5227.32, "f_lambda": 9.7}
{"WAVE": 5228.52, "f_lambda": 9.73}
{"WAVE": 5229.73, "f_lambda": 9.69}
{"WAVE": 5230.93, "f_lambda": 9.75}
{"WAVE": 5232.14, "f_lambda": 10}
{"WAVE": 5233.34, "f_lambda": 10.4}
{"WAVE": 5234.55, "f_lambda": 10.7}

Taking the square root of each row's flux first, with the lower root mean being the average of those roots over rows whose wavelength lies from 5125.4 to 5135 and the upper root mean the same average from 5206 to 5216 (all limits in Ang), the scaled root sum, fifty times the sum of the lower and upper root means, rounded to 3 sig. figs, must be 310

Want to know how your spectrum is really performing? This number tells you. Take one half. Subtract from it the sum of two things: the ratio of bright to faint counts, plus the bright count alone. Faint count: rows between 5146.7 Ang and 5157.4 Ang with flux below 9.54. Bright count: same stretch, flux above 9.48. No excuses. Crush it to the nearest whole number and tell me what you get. -10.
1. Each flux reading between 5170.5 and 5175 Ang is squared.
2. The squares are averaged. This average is 96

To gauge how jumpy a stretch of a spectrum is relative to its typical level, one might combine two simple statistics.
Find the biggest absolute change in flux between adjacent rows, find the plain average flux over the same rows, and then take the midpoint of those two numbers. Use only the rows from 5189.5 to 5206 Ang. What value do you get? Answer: 4.73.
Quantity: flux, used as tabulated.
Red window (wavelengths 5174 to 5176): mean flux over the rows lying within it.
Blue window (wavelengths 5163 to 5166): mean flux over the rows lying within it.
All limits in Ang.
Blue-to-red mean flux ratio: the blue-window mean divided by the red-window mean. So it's 0.88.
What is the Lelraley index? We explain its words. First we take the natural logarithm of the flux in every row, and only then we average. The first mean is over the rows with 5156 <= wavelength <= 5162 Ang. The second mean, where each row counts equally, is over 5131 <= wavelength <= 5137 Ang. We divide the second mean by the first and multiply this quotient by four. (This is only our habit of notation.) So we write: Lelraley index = 3.83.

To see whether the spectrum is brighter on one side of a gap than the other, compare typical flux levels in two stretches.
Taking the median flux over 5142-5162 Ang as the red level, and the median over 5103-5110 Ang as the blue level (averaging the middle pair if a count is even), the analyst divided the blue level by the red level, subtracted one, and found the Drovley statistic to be 0.00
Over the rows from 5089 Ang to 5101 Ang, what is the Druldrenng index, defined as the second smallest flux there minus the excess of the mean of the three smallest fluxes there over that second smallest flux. 9.8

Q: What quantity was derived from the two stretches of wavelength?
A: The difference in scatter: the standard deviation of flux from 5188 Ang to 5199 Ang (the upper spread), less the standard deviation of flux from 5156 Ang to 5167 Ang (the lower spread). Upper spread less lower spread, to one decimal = -0.3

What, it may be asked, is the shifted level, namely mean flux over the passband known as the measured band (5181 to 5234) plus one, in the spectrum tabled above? 10.2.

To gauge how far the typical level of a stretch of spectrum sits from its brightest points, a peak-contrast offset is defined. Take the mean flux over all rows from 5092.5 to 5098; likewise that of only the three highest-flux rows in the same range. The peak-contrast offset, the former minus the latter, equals -0.17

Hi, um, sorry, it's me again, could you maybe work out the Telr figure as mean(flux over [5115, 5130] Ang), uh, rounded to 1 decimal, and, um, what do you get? 10.3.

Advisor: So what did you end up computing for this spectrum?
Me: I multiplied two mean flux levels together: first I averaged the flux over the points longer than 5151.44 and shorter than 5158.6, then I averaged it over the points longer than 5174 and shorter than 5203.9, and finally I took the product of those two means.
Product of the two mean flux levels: 94.8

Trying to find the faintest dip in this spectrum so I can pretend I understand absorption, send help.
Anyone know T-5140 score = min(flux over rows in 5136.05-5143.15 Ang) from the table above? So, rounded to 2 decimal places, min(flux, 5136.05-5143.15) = 9.09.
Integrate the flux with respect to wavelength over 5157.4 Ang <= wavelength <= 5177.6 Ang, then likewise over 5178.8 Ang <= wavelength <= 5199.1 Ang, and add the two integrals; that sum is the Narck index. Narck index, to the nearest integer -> 381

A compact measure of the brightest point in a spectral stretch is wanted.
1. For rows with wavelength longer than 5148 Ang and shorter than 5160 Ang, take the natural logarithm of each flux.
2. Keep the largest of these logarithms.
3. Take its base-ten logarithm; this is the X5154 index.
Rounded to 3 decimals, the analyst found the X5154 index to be 0.373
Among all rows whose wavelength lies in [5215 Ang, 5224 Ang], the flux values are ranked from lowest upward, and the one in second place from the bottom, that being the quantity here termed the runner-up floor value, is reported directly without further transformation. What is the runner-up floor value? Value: 8.6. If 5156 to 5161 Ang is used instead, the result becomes 10.4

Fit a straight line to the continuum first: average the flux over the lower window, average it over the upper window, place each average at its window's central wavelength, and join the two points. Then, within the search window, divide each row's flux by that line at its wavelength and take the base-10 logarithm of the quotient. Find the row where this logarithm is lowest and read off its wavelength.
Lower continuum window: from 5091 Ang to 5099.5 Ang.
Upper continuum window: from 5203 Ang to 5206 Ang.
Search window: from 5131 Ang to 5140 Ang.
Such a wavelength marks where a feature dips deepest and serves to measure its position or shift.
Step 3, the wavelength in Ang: 5133.09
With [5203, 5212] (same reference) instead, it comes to 5203.30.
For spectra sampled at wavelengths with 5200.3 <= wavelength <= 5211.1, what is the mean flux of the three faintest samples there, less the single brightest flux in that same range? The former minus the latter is -1.4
